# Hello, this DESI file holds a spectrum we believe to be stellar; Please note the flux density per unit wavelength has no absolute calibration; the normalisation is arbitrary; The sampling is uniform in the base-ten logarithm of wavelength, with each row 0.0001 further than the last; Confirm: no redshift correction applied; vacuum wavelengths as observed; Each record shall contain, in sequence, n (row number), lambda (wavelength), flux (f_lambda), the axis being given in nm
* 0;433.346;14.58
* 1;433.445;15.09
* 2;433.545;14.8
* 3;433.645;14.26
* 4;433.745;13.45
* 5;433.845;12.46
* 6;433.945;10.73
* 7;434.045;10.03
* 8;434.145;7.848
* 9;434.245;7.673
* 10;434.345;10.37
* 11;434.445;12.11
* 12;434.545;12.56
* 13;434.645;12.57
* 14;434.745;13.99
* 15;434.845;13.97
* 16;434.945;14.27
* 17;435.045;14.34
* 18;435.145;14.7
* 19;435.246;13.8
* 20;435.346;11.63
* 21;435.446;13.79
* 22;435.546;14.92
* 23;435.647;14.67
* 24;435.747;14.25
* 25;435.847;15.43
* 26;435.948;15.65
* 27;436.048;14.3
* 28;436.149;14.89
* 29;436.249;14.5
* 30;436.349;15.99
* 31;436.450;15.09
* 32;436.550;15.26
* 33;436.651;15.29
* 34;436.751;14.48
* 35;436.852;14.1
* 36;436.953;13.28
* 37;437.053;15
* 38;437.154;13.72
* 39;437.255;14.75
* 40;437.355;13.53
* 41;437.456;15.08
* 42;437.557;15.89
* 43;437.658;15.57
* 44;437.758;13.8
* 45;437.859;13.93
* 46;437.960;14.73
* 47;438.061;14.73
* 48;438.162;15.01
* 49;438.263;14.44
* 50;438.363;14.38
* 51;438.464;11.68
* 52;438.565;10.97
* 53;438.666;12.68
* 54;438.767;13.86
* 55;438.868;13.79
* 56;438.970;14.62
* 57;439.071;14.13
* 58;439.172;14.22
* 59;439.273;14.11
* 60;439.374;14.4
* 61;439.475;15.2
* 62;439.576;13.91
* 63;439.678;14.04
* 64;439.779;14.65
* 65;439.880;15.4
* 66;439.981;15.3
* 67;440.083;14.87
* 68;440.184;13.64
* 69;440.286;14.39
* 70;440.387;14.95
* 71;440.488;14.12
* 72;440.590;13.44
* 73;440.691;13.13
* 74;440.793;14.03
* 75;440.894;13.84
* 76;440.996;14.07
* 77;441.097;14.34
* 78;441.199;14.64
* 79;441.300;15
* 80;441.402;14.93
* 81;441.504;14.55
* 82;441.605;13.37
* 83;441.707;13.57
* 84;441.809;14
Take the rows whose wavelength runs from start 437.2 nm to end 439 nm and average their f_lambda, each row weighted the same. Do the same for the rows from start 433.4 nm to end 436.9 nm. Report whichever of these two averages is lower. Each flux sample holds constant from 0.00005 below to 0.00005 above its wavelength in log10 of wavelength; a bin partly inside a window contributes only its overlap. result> 13.5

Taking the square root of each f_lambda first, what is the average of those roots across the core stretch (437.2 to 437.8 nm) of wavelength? 3.84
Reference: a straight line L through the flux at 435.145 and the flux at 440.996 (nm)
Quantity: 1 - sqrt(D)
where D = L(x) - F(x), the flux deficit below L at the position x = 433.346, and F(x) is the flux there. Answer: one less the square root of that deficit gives 0.4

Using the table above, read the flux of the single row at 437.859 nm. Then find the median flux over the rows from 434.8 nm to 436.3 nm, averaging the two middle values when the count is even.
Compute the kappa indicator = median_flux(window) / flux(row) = 1.03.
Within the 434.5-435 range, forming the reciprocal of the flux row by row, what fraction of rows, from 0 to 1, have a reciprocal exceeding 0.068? 1.00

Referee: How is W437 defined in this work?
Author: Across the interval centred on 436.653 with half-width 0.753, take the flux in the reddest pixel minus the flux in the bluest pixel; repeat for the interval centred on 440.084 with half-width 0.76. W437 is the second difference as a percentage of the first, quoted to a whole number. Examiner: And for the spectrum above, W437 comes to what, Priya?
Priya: 17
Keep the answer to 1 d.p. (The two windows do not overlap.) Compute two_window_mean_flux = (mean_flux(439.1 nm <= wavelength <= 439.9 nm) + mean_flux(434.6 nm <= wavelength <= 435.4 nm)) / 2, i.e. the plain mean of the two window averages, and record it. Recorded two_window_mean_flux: 14.1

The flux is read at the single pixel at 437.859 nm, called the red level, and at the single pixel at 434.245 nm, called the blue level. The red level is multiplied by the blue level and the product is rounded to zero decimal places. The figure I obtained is 107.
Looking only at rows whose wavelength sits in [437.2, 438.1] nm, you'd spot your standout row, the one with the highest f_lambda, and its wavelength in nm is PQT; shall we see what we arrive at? 437.557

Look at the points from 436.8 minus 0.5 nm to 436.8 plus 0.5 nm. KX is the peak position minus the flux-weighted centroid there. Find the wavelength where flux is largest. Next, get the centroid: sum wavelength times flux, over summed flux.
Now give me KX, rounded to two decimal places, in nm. -0.44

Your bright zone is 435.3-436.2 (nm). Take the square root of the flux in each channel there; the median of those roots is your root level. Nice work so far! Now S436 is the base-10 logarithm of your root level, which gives 0.583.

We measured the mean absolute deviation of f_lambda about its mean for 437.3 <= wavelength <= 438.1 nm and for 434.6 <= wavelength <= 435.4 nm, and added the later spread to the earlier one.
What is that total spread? 1.46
